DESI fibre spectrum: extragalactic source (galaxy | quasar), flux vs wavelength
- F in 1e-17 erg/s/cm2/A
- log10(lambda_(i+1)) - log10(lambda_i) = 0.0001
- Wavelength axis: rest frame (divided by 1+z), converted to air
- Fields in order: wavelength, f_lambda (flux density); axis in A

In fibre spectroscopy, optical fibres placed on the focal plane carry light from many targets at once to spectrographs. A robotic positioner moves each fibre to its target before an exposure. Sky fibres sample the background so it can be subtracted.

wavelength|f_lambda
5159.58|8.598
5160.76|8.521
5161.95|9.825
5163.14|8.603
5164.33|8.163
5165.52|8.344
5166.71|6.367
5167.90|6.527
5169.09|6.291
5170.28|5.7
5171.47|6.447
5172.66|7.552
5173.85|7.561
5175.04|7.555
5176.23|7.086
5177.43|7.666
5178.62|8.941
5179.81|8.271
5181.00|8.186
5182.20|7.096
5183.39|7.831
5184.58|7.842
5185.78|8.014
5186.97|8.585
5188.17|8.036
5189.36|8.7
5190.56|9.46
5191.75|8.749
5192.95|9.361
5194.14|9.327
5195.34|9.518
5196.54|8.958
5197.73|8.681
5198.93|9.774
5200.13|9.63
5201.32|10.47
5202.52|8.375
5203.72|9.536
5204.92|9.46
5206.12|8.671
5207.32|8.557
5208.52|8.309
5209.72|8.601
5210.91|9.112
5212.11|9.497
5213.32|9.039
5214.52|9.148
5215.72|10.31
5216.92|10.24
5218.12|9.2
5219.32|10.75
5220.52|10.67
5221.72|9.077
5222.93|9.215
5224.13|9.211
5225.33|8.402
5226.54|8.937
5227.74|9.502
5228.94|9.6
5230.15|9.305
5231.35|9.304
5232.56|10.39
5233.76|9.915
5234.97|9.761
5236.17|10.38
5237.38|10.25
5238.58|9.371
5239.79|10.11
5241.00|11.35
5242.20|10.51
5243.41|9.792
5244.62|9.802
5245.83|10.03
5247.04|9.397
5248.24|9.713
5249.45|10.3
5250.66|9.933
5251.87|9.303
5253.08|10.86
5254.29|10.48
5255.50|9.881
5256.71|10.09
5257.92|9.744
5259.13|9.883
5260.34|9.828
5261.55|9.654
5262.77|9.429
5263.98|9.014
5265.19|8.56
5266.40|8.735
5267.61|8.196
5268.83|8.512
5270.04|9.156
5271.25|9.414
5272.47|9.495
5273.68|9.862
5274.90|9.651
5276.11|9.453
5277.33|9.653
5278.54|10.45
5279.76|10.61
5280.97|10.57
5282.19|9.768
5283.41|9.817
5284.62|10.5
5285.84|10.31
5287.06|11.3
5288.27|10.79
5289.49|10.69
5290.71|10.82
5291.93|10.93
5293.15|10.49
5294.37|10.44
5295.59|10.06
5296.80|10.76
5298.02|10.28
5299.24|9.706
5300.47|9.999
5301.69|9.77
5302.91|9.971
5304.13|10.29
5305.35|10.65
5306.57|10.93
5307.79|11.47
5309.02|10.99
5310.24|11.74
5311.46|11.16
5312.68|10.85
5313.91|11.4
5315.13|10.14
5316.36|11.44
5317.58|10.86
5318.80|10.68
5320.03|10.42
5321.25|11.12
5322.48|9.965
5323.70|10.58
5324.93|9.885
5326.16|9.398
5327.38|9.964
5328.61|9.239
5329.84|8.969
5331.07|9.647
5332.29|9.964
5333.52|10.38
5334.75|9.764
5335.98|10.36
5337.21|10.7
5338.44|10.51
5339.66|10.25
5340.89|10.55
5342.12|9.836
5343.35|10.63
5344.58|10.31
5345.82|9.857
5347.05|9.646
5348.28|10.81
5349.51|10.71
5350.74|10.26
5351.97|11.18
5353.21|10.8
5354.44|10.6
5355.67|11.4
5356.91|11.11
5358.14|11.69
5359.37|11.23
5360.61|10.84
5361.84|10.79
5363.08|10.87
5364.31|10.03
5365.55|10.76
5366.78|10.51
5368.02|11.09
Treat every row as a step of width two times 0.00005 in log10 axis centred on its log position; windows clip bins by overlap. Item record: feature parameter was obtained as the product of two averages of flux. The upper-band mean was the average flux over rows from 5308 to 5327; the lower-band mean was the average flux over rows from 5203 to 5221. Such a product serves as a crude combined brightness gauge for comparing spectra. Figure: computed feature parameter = 101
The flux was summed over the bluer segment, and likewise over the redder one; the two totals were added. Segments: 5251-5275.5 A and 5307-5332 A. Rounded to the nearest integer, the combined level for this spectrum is 400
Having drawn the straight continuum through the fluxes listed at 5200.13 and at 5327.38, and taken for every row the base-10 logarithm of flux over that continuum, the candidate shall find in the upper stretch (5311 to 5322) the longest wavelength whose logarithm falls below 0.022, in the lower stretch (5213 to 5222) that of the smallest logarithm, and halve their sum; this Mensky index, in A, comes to 5266.7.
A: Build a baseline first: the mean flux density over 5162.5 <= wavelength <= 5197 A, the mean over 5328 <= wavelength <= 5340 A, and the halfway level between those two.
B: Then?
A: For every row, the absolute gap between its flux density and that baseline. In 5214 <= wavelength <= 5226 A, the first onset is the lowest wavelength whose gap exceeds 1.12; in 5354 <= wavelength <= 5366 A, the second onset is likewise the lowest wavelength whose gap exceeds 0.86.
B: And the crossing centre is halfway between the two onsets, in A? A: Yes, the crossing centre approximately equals 5285.1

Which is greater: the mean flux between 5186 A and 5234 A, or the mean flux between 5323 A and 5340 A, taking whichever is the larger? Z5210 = 10.0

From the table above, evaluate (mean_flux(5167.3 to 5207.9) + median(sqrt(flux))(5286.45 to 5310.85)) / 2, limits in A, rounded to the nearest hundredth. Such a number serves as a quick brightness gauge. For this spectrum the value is 5.79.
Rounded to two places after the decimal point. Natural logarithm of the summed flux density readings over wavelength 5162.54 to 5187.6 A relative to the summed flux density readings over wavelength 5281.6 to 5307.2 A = -0.32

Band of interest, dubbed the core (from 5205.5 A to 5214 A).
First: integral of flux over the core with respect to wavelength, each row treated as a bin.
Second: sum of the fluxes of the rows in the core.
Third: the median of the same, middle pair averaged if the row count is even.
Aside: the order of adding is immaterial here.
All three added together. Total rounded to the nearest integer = 145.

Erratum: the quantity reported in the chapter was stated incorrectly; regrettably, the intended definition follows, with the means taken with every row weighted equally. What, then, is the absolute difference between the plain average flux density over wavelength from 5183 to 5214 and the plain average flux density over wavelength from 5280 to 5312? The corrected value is 1.6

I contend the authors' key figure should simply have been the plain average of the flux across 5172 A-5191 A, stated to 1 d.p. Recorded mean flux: 8.0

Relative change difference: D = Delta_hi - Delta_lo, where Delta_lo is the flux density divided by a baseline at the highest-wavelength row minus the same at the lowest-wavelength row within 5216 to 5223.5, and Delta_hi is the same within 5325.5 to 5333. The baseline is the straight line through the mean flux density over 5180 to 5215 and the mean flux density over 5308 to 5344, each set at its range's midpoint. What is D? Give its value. 0.17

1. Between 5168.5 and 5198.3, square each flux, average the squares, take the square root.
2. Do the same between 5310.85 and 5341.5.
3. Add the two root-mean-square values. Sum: 18.5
